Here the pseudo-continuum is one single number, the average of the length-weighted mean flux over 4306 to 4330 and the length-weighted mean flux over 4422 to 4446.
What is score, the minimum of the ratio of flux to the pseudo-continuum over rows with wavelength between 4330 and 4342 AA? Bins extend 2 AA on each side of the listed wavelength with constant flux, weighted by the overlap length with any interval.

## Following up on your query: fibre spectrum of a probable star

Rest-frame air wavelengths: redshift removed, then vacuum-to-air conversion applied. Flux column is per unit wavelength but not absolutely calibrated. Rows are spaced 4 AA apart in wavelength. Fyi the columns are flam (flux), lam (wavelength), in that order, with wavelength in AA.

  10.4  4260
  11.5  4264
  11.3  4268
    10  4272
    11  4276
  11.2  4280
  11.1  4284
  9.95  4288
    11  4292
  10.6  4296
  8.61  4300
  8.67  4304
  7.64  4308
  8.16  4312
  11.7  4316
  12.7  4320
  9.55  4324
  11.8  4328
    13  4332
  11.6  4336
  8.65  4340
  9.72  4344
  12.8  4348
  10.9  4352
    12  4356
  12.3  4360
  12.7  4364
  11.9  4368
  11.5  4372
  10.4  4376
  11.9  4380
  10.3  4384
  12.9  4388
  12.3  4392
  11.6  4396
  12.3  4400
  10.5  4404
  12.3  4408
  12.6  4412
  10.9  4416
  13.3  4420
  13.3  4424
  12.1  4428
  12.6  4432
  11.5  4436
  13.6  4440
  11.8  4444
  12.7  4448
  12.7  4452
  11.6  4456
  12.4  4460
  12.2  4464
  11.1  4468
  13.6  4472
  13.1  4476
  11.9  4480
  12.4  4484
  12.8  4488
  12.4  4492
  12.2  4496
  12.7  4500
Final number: 0.76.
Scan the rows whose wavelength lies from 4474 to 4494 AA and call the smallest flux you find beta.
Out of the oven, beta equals 11.9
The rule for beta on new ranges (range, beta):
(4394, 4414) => 10.5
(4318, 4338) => 9.55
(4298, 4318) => 7.64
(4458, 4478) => 11.1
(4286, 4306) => 8.61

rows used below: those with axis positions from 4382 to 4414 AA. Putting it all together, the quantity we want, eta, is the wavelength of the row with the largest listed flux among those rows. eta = 4388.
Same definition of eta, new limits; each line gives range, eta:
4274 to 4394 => 4332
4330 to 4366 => 4332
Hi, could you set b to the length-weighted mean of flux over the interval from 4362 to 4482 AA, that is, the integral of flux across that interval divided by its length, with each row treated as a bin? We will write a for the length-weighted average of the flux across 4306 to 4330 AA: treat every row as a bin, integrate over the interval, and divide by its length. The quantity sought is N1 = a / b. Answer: 0.8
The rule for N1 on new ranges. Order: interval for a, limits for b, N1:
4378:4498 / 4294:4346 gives 1.2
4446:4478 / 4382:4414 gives 1.0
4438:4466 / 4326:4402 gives 1.1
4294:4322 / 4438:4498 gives 0.8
